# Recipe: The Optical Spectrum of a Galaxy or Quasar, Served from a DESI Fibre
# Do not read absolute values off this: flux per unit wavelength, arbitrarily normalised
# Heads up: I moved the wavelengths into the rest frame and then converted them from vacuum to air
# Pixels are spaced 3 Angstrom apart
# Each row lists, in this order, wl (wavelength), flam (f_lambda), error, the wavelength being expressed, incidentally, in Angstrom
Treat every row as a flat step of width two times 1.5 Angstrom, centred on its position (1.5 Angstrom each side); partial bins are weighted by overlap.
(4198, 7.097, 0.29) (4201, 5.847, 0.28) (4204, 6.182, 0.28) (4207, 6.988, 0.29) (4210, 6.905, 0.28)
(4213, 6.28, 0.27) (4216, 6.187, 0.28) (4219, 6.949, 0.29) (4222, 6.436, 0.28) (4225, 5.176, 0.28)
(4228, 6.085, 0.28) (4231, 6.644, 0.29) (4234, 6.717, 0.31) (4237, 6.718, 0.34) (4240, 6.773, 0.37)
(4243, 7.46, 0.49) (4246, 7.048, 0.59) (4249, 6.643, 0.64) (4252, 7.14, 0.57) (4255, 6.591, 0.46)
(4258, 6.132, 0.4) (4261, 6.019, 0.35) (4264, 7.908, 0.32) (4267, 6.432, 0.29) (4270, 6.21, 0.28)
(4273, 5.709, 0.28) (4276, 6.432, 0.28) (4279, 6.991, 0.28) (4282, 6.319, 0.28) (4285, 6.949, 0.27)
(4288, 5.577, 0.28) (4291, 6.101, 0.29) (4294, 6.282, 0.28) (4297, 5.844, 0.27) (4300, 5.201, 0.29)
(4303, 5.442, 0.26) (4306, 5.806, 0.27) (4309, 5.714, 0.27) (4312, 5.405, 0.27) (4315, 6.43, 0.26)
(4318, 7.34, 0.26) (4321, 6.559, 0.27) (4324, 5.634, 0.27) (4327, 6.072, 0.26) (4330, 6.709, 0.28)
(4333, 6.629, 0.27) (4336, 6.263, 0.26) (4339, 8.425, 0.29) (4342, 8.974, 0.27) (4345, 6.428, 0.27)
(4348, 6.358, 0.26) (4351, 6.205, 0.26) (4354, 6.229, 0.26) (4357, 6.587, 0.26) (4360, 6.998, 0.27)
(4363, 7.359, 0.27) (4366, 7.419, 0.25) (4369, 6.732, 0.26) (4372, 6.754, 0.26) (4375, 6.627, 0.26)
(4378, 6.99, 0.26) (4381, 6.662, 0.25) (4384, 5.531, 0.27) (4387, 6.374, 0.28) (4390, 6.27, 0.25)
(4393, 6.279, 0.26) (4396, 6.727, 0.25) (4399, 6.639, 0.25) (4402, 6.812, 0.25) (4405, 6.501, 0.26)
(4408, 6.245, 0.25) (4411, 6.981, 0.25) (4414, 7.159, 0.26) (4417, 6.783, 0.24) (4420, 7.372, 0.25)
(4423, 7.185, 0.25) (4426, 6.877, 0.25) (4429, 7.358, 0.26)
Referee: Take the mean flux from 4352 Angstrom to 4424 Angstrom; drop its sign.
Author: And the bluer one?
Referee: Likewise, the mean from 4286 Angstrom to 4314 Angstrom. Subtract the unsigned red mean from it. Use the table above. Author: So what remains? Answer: -1.0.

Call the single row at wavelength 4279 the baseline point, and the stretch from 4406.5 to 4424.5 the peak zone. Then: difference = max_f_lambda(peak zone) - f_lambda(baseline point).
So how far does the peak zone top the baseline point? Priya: 0.4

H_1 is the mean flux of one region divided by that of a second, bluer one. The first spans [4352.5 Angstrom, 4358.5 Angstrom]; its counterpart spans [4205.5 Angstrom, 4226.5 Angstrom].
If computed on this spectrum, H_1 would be 1.00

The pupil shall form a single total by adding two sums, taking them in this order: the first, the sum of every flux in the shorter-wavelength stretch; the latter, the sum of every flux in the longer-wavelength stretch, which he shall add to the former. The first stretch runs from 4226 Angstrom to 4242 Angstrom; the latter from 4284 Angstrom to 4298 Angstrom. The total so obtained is 63.7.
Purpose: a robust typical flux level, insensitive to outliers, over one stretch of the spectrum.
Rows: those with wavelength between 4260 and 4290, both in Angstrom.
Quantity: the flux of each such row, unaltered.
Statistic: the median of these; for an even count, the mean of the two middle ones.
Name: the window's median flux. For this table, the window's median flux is 6.38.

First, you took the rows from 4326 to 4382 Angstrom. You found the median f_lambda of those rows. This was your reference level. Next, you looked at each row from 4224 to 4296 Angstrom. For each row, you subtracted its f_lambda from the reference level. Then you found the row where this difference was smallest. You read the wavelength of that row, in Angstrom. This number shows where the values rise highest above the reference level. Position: 4264 Angstrom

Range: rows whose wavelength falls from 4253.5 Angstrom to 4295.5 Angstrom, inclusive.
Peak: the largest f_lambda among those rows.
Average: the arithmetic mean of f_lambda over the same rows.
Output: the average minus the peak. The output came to -1.5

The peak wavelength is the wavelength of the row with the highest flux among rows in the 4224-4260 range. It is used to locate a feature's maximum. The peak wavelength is 4243 Angstrom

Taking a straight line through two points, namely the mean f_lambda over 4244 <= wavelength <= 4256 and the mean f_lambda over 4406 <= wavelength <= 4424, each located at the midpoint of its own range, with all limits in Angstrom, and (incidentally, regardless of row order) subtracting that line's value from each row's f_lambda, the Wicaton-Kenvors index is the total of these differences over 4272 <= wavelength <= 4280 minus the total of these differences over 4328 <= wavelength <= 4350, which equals -2.9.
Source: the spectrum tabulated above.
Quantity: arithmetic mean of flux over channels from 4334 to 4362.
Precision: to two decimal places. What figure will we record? 6.94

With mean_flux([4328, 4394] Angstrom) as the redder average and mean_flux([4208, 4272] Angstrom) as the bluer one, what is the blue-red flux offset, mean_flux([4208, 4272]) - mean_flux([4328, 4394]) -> -0.17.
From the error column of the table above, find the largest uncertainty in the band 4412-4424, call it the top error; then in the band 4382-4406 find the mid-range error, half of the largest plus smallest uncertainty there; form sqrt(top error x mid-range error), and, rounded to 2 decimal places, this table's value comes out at 0.26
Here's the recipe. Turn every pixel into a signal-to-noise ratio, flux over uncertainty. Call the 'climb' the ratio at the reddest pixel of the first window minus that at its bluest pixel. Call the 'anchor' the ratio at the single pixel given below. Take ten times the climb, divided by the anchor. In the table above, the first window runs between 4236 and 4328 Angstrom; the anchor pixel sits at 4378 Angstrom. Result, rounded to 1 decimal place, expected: 1.3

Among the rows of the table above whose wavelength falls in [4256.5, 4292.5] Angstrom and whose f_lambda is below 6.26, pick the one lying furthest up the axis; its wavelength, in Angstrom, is 4291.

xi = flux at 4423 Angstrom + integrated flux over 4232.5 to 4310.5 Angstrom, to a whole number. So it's 506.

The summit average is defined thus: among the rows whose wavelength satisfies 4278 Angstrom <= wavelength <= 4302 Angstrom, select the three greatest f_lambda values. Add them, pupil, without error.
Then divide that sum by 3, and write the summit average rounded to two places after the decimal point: 6.75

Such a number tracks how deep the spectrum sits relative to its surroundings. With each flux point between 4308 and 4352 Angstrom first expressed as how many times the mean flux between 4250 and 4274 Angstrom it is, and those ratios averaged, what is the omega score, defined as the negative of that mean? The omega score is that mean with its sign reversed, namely -1.01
